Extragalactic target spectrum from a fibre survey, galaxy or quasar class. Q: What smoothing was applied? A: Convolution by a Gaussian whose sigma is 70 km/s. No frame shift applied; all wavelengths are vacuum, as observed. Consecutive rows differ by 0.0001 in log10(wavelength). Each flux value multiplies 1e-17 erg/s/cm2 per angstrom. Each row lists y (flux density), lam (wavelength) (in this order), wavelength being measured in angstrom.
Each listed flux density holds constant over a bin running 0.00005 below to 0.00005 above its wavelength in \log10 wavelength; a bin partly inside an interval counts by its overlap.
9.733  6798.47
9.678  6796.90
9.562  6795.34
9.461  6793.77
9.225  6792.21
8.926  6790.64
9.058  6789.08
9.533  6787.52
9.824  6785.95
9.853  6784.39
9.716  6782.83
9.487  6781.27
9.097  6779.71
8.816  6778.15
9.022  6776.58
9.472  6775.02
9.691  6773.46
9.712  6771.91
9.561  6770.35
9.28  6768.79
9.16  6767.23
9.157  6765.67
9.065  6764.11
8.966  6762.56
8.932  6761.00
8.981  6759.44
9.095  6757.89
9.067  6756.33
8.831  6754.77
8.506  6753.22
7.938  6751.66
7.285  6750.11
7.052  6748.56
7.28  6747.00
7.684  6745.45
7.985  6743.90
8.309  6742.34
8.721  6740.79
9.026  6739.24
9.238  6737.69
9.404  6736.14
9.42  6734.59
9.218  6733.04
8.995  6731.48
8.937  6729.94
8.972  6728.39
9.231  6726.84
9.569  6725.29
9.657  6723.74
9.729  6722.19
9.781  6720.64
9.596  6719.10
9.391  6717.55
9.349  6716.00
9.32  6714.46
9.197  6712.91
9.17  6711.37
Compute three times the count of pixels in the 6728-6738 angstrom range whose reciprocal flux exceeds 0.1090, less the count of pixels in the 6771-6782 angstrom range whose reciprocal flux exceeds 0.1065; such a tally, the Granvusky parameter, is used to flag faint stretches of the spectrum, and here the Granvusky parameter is 6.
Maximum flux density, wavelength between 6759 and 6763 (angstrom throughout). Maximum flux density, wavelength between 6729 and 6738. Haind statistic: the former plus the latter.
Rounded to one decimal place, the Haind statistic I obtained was 18.4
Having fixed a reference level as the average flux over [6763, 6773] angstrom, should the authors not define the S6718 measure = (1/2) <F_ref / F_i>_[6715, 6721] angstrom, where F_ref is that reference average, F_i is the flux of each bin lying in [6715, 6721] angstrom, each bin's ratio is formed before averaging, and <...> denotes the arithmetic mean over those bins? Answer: 0.49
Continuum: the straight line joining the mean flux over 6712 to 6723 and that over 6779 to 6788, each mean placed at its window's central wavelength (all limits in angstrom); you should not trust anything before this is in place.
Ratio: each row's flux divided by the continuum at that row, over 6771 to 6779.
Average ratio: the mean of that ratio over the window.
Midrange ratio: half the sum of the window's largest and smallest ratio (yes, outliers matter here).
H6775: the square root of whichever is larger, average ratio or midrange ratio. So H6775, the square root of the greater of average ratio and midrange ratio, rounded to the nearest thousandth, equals 0.988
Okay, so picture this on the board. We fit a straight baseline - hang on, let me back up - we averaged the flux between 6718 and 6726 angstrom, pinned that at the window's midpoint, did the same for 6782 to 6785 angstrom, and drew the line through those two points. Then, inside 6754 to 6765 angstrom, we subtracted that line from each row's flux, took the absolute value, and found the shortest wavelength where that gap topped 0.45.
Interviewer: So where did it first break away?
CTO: 6754.77 angstrom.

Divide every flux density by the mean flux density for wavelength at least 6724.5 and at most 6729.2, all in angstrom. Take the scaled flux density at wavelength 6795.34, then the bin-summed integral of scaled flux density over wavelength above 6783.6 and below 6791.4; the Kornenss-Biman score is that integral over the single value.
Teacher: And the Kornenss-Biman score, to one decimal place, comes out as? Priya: 7.7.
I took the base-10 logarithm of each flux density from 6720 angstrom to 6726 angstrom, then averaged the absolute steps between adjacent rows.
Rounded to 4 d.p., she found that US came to 0.0032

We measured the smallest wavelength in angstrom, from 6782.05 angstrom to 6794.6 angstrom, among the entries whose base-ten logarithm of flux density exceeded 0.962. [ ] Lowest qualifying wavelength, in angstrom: 6782.83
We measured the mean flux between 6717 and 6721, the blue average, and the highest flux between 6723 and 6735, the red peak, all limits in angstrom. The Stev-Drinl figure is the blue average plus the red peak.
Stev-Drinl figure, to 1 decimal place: 19.2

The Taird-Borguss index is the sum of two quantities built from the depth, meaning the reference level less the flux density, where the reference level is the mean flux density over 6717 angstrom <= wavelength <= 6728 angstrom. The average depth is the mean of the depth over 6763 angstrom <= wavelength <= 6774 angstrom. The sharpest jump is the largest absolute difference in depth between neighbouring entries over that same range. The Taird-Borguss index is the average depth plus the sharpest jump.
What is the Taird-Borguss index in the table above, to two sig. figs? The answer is 0.47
